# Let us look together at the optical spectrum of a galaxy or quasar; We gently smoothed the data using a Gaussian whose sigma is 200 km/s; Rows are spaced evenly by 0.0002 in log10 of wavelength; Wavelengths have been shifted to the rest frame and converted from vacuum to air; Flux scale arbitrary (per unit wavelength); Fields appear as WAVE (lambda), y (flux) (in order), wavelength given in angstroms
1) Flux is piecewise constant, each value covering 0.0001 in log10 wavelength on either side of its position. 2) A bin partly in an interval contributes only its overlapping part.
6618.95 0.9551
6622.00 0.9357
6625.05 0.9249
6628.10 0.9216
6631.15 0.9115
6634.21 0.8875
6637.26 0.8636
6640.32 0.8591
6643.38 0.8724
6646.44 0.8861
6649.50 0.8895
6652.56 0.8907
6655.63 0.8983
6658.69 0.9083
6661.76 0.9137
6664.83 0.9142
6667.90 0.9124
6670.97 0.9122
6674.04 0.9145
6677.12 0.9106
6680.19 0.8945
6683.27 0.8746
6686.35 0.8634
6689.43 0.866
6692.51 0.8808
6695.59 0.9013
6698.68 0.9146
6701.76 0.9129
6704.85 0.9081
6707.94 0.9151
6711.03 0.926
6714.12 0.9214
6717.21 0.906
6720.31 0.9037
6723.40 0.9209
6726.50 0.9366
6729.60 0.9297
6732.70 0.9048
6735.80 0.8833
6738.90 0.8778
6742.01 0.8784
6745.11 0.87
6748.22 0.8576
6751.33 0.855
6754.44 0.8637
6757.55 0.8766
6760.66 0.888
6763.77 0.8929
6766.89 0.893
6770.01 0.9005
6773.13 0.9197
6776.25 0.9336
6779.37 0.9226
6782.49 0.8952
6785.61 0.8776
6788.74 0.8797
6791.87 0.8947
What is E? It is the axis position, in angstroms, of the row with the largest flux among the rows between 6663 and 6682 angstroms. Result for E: 6674.04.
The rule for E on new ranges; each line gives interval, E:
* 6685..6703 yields 6698.68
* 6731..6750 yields 6732.70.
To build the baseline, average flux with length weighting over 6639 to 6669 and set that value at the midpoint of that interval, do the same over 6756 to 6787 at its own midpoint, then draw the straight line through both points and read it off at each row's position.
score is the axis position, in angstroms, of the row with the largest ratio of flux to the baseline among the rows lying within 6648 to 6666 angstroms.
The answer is 6664.83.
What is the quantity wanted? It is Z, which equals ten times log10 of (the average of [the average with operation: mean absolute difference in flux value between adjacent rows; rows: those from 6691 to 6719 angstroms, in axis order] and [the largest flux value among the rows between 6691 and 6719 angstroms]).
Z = -3.30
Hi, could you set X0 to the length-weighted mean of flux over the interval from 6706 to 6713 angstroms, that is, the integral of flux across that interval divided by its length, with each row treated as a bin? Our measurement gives 0.92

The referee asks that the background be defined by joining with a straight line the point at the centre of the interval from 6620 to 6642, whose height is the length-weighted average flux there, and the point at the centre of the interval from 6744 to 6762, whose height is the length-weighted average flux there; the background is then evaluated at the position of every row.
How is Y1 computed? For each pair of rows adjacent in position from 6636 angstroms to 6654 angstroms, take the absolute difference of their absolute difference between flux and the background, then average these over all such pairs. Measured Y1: 0.008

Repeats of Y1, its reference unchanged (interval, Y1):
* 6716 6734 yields 0.013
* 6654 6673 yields 0.004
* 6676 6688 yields 0.011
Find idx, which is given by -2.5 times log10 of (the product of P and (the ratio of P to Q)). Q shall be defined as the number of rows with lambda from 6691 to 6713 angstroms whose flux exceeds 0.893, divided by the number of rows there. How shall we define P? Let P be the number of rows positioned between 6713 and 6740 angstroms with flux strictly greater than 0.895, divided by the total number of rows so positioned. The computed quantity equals 0.4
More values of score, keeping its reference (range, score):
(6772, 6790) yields 6776.25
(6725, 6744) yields 6726.50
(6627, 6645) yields 6628.10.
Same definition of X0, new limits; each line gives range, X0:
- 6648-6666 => 0.90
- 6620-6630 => 0.93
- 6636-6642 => 0.86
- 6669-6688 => 0.90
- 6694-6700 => 0.91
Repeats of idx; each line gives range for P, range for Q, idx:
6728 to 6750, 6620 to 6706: 2.2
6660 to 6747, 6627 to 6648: -0.5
